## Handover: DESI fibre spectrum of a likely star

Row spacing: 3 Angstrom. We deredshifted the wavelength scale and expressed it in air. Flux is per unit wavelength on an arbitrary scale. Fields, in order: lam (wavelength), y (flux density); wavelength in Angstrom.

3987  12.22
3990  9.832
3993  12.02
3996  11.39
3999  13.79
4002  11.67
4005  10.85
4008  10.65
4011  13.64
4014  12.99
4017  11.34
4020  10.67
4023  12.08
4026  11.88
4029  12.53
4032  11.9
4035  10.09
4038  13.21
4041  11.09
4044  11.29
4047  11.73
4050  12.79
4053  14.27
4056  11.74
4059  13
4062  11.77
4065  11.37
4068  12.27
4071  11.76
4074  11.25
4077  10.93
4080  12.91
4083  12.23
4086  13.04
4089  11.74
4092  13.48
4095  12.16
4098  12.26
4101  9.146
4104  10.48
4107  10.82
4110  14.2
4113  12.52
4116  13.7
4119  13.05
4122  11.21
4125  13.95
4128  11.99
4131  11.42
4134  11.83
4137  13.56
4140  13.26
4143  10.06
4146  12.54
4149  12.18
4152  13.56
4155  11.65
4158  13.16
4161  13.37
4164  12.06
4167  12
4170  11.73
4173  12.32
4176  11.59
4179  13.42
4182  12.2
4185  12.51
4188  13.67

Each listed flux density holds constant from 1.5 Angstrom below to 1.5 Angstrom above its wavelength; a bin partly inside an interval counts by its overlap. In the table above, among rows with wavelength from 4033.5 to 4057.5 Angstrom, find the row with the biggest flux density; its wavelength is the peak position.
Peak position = 4053 Angstrom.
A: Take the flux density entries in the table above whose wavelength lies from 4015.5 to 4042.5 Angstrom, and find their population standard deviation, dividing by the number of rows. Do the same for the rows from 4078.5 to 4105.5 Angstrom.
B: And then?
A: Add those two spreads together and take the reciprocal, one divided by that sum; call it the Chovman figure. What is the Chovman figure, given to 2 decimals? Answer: 0.46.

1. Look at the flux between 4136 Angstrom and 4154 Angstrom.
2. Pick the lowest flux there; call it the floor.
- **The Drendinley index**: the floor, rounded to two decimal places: 10.06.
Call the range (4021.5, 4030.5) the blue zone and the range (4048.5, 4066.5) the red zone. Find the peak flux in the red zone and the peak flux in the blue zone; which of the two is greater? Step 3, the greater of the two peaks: 14.3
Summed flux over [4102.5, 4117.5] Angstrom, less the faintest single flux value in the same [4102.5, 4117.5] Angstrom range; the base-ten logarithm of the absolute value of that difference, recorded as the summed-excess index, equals 1.71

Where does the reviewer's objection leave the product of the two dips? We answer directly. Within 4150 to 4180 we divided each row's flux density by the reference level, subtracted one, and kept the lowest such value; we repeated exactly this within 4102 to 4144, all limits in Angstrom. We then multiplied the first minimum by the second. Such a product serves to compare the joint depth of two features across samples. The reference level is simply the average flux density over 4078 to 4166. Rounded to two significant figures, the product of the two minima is 0.011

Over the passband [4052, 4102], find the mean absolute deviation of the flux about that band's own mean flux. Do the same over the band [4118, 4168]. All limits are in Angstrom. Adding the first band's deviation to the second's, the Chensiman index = 1.66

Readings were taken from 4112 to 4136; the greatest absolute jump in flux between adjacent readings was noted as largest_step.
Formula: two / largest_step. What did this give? 0.73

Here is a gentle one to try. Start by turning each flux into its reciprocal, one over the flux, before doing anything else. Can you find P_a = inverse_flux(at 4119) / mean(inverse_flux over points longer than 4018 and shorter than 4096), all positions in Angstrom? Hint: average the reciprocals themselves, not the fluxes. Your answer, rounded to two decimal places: 0.92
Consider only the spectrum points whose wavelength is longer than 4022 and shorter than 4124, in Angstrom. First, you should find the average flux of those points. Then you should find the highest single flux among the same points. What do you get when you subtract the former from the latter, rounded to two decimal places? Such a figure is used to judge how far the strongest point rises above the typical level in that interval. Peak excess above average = 2.21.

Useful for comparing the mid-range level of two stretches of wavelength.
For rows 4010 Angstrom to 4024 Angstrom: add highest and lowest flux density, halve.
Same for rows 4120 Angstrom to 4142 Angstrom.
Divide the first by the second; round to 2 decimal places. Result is 0.97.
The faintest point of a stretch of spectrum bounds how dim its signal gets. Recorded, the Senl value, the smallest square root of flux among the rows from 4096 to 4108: 3.02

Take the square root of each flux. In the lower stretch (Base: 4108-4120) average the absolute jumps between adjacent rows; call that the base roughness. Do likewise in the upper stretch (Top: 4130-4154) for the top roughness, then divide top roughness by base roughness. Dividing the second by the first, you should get 1.3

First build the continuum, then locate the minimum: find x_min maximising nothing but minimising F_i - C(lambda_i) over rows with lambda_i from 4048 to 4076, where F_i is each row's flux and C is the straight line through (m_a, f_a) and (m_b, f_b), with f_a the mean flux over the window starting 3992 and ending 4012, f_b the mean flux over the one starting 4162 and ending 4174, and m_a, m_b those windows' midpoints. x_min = 4074 Angstrom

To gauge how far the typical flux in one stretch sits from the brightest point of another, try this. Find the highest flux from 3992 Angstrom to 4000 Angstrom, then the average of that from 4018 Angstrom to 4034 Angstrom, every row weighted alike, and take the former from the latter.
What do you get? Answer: -2.0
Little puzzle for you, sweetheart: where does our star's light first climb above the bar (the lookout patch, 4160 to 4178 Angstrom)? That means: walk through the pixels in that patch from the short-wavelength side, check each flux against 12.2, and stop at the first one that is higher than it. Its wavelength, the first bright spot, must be 4161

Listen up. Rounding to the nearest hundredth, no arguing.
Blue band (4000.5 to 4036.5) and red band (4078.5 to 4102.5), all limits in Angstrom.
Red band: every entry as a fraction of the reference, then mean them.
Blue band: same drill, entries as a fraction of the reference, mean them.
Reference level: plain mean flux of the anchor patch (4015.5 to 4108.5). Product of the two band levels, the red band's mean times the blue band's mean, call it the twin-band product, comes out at 1.01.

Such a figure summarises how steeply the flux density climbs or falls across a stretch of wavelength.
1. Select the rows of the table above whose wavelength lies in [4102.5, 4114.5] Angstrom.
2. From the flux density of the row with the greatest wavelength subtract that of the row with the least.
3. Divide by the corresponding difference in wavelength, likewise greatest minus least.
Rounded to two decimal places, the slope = 0.23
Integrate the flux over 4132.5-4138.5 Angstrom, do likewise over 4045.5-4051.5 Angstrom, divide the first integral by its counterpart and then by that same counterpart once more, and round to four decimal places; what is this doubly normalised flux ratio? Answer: 0.0141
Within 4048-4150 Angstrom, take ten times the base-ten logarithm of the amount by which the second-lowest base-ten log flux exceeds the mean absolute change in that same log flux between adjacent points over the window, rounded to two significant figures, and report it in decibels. -0.20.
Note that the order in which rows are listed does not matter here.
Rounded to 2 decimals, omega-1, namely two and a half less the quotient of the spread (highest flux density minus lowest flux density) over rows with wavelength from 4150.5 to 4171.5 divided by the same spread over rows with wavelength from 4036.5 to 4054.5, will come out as 1.90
